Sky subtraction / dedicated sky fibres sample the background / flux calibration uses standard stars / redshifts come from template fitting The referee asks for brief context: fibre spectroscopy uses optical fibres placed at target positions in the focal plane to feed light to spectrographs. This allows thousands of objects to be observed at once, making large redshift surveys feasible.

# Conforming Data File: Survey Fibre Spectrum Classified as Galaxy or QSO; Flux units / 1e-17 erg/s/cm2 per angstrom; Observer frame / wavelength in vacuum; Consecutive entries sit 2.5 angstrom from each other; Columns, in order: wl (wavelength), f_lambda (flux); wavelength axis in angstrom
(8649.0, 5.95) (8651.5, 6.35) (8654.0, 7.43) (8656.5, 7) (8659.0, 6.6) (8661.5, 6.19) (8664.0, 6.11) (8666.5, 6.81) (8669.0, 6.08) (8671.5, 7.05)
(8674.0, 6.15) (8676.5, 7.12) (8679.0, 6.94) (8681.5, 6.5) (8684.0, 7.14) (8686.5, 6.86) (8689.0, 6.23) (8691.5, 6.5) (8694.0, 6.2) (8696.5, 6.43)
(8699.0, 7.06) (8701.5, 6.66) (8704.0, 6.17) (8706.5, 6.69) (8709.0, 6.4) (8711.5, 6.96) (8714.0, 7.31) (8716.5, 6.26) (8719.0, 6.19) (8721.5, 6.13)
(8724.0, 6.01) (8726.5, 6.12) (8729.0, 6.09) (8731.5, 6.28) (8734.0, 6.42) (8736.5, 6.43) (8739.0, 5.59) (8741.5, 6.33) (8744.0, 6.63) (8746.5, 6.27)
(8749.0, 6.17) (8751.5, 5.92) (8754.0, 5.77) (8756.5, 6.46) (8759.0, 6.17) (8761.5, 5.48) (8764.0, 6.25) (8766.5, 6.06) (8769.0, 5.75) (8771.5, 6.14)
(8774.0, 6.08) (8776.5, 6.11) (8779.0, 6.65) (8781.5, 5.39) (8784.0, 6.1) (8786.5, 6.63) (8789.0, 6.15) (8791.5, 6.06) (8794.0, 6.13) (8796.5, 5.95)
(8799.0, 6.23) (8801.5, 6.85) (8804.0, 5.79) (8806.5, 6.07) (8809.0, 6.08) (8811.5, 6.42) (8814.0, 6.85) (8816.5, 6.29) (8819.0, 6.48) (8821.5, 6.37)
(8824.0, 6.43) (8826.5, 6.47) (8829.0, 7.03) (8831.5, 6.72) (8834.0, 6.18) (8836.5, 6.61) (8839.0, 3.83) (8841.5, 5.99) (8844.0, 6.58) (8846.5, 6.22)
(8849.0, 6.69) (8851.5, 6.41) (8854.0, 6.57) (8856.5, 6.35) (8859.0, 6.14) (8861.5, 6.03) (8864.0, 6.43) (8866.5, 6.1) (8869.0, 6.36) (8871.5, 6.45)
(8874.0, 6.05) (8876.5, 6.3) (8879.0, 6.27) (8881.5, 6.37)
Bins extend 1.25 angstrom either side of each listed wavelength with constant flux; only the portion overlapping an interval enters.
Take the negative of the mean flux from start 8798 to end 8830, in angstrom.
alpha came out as -6.4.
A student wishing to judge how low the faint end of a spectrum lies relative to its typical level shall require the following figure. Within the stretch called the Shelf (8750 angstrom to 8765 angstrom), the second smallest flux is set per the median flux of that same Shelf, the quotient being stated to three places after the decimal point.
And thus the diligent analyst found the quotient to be 0.955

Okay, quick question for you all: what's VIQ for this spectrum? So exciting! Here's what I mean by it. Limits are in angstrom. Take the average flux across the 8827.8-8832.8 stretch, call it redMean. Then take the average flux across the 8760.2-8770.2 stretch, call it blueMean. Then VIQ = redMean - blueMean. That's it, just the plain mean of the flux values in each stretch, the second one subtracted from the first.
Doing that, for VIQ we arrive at 1.0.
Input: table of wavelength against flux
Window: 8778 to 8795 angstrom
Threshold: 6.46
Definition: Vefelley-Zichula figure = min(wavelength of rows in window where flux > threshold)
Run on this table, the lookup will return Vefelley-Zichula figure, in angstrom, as 8779.0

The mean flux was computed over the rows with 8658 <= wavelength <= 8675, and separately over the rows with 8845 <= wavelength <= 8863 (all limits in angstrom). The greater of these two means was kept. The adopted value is 6.43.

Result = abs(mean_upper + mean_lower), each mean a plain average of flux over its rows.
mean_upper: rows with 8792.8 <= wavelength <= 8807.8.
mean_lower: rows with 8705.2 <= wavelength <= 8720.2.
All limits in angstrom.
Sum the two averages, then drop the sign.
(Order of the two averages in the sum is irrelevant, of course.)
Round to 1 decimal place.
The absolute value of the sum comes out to 12.8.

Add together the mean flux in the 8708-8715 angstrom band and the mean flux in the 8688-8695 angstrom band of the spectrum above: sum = 13.2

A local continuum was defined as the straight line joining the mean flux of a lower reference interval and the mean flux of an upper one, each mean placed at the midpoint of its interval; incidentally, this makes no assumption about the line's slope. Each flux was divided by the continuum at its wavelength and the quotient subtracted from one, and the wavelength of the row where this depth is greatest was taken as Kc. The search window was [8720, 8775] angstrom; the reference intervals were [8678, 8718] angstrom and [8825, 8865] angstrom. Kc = 8761.5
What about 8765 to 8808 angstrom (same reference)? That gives 8781.5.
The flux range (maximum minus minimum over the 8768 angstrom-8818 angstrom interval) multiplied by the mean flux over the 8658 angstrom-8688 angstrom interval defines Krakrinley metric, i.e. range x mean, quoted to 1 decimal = 9.7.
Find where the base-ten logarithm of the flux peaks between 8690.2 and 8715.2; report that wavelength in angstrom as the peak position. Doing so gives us 8714.0 angstrom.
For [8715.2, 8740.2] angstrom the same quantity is 8736.5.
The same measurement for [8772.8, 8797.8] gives 8779.0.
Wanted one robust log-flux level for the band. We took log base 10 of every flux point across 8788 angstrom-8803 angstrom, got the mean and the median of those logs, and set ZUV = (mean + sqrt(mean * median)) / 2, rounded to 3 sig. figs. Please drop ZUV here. 0.792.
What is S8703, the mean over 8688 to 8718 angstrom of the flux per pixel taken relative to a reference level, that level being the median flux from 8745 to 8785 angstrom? 1.08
